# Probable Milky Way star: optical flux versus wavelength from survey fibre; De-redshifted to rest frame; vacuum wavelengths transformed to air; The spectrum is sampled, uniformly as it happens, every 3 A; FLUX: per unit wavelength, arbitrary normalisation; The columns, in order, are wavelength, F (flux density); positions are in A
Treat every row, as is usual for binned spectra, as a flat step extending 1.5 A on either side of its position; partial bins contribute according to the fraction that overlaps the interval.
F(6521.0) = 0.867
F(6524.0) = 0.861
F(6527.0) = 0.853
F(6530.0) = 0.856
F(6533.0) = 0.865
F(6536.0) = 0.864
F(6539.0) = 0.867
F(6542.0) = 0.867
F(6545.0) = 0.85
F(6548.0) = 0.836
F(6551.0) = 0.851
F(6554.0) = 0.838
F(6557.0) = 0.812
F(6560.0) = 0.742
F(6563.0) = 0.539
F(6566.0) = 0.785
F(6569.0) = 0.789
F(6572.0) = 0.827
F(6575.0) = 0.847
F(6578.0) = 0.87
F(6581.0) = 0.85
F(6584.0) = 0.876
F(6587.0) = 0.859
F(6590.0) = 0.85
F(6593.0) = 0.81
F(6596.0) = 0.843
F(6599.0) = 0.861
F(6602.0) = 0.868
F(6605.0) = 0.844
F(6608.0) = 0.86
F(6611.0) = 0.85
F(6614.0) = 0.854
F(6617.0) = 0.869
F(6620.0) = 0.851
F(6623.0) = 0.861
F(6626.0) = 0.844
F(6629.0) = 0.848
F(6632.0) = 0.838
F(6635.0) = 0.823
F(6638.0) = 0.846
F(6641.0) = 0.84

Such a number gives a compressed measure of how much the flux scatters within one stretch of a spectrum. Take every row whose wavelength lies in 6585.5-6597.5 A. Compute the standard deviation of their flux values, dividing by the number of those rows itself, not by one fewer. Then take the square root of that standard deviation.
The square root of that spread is 0.14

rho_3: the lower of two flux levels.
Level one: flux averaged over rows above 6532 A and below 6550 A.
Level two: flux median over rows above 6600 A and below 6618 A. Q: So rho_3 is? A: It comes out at 0.86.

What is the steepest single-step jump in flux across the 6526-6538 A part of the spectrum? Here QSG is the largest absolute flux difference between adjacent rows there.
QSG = 0.009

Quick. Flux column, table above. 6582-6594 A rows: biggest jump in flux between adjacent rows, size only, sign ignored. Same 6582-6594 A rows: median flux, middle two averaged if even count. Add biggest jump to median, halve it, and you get 0.447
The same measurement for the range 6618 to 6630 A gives 0.433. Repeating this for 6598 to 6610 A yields 0.442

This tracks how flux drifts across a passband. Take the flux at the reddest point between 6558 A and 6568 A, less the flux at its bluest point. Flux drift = 0.043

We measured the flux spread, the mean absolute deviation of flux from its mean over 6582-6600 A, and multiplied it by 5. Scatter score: 0.078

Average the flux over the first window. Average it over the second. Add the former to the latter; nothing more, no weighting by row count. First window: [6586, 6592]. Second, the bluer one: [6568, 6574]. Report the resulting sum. 1.663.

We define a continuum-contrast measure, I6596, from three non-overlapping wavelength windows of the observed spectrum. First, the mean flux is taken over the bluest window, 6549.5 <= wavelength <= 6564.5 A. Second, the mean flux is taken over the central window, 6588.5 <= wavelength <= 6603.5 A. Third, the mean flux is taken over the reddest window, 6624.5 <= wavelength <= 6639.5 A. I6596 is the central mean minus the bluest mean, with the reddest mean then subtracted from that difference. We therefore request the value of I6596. -0.75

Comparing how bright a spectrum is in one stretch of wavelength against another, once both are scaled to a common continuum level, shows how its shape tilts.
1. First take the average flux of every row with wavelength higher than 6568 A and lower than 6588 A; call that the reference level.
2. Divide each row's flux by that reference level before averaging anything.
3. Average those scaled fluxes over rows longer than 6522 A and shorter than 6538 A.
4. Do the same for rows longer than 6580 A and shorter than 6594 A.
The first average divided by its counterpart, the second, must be 1.01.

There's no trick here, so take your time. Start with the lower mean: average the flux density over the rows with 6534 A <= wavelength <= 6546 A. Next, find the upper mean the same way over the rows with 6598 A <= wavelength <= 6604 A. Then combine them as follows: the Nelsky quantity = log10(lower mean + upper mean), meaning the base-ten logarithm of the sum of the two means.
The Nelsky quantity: 0.237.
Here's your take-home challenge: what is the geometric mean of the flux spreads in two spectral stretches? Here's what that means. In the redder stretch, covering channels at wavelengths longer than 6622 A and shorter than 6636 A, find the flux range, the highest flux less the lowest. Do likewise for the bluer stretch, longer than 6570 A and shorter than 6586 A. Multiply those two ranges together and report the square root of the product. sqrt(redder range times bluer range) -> 0.043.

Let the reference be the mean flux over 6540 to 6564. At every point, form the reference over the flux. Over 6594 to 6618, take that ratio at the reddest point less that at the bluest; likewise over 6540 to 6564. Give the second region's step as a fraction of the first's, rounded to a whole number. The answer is -20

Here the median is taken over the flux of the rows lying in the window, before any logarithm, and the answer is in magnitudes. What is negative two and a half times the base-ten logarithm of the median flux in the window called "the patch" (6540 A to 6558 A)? 0.184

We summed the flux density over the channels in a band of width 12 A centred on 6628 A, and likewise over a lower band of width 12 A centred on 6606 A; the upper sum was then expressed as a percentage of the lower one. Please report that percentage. 99.1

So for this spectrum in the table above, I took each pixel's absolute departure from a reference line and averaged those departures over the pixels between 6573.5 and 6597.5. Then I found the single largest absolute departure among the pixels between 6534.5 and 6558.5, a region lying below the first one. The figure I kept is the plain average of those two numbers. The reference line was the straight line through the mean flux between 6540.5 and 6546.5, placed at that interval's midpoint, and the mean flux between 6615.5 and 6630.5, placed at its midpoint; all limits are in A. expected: 0.030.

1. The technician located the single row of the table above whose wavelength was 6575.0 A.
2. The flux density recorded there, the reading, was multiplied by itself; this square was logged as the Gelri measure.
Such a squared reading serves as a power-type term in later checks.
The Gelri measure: 0.7174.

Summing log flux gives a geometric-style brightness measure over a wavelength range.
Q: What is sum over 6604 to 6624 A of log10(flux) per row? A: -0.47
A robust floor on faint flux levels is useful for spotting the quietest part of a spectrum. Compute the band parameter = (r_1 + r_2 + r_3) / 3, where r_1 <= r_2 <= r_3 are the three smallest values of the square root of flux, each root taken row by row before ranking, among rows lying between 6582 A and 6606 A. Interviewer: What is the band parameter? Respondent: 0.912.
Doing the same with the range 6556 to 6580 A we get 0.827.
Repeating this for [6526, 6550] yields 0.920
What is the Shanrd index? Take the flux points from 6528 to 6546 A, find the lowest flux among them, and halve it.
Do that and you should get 0.425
